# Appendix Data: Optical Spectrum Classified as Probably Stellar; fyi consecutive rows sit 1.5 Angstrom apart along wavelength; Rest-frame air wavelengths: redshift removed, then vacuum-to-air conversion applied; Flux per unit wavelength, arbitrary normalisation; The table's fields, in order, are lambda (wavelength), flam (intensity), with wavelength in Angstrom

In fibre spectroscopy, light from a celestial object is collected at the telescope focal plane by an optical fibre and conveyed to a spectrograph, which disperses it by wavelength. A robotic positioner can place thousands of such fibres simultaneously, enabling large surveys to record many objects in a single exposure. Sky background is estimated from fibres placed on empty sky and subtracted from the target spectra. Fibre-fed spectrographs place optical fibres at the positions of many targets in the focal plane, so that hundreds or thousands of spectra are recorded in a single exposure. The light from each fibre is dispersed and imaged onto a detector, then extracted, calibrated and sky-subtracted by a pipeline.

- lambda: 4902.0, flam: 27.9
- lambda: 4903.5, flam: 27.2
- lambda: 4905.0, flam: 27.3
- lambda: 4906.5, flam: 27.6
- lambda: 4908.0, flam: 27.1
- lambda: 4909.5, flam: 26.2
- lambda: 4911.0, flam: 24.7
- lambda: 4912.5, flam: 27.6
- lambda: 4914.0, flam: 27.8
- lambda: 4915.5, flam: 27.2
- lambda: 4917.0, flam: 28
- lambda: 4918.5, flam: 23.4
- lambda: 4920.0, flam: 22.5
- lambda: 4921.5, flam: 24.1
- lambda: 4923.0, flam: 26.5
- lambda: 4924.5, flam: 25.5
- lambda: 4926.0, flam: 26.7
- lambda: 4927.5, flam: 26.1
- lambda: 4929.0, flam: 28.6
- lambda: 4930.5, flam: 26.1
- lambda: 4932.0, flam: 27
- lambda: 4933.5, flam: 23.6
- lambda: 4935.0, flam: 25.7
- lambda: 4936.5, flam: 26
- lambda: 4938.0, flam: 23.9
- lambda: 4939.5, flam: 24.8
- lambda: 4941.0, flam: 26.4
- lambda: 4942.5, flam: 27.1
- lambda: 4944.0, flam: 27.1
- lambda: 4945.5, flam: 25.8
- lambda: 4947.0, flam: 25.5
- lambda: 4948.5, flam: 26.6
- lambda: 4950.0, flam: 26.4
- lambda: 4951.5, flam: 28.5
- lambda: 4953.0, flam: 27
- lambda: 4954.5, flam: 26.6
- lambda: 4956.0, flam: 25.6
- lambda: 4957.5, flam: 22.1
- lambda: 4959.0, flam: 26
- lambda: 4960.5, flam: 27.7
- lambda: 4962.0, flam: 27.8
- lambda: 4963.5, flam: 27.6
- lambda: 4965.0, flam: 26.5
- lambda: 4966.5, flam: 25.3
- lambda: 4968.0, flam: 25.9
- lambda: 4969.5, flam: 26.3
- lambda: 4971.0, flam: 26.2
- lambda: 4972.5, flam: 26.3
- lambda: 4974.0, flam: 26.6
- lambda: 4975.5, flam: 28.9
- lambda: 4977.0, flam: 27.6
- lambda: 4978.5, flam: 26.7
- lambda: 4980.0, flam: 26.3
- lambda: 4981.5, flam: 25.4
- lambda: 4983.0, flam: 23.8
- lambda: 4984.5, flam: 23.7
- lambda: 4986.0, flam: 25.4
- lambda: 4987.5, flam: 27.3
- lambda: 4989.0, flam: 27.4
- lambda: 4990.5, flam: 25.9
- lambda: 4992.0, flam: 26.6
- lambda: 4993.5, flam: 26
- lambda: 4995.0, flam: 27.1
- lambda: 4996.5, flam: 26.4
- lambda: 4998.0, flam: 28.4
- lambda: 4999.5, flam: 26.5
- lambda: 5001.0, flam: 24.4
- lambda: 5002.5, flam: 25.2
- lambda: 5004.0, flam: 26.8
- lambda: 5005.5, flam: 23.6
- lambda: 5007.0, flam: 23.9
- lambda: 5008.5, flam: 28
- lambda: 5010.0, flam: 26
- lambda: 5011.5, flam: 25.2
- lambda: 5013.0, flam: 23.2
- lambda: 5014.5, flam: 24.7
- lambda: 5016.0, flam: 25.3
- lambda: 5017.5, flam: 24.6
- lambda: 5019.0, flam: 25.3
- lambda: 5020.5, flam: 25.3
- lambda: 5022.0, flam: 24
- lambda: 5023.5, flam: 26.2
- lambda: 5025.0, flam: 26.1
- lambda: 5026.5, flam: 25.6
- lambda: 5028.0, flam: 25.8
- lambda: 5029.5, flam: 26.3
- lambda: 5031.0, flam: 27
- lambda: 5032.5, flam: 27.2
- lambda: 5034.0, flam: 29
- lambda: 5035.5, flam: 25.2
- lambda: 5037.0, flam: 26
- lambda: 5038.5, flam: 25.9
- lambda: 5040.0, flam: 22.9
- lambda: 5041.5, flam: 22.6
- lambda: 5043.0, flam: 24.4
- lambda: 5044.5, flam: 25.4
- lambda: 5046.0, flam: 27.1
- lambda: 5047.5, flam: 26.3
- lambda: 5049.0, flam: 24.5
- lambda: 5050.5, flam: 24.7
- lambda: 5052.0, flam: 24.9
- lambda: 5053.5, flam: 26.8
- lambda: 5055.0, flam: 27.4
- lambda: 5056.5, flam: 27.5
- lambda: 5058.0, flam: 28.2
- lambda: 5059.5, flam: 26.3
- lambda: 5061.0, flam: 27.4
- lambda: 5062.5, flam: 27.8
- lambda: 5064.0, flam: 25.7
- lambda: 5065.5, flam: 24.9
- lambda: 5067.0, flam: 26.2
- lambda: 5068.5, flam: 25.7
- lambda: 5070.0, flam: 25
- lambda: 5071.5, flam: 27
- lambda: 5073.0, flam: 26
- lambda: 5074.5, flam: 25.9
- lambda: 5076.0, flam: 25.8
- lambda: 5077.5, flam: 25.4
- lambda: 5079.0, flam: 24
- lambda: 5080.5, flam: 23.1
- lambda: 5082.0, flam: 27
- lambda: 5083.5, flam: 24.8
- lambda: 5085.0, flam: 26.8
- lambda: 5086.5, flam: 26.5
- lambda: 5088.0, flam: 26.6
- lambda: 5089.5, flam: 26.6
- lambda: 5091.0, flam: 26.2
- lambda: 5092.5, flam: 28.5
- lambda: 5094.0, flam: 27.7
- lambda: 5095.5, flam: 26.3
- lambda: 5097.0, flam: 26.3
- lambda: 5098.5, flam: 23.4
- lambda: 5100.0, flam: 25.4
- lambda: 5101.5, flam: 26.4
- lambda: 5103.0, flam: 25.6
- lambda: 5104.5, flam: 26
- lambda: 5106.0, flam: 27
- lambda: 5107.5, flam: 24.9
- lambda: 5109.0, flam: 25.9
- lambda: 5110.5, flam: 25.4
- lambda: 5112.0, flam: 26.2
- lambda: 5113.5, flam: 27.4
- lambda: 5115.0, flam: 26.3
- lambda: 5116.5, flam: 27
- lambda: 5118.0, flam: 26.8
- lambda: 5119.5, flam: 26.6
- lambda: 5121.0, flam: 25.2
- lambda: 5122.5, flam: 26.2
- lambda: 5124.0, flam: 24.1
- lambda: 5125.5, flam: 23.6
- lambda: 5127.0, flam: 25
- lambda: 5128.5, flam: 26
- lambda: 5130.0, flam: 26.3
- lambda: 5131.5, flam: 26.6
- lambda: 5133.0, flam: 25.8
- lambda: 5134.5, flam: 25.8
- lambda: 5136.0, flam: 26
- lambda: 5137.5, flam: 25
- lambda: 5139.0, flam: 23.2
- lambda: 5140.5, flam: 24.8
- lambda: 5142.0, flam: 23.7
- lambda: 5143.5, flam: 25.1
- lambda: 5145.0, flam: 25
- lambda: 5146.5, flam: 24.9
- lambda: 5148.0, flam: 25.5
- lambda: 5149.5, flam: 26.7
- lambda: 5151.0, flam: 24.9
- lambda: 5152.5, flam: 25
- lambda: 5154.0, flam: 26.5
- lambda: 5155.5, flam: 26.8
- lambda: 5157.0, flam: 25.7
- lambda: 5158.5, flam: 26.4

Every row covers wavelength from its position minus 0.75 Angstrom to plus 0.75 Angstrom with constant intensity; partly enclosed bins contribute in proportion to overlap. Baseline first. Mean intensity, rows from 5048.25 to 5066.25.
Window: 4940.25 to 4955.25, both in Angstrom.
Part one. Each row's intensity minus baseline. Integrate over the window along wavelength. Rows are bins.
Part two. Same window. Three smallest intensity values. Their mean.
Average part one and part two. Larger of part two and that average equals 25.9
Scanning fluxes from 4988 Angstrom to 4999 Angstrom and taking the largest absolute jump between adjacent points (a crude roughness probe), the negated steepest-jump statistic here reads -2.00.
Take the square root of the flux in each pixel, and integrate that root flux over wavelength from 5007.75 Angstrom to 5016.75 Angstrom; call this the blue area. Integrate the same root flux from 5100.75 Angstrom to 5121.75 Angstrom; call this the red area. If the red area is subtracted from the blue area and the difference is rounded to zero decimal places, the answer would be -62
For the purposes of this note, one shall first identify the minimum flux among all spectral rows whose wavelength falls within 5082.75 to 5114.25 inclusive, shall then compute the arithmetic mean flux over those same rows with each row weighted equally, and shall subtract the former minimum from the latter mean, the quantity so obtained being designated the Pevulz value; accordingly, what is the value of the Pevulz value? 2.8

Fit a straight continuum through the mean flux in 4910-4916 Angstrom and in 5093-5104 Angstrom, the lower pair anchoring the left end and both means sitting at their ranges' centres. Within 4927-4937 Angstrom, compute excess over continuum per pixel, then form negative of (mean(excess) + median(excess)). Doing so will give 1.2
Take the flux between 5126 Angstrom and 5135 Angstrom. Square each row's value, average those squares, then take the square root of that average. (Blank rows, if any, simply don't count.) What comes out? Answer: 25.92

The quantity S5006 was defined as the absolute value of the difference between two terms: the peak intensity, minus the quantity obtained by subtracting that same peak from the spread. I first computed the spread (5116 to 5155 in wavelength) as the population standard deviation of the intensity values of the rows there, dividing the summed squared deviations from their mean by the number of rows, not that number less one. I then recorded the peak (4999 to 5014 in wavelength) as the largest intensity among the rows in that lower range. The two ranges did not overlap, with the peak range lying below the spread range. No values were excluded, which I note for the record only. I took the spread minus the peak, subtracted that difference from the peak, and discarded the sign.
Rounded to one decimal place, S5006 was 55.0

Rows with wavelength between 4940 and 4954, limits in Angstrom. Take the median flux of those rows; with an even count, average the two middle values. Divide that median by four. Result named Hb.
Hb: 6.65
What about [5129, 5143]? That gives 6.45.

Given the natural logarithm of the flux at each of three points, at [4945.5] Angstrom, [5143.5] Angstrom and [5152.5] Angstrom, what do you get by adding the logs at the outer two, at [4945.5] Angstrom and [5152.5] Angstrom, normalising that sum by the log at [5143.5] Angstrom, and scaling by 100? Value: 200.7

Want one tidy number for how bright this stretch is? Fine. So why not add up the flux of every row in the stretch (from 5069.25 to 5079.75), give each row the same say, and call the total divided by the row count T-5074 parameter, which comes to 25.6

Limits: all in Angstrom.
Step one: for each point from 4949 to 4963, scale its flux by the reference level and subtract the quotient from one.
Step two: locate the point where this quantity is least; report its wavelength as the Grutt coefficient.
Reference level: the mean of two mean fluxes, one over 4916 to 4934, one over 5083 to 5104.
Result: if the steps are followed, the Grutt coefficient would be 4951.5 Angstrom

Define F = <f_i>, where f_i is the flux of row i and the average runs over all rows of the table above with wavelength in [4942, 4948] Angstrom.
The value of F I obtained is 26.4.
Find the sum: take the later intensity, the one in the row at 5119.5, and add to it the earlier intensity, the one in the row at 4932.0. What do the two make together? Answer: 53.6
